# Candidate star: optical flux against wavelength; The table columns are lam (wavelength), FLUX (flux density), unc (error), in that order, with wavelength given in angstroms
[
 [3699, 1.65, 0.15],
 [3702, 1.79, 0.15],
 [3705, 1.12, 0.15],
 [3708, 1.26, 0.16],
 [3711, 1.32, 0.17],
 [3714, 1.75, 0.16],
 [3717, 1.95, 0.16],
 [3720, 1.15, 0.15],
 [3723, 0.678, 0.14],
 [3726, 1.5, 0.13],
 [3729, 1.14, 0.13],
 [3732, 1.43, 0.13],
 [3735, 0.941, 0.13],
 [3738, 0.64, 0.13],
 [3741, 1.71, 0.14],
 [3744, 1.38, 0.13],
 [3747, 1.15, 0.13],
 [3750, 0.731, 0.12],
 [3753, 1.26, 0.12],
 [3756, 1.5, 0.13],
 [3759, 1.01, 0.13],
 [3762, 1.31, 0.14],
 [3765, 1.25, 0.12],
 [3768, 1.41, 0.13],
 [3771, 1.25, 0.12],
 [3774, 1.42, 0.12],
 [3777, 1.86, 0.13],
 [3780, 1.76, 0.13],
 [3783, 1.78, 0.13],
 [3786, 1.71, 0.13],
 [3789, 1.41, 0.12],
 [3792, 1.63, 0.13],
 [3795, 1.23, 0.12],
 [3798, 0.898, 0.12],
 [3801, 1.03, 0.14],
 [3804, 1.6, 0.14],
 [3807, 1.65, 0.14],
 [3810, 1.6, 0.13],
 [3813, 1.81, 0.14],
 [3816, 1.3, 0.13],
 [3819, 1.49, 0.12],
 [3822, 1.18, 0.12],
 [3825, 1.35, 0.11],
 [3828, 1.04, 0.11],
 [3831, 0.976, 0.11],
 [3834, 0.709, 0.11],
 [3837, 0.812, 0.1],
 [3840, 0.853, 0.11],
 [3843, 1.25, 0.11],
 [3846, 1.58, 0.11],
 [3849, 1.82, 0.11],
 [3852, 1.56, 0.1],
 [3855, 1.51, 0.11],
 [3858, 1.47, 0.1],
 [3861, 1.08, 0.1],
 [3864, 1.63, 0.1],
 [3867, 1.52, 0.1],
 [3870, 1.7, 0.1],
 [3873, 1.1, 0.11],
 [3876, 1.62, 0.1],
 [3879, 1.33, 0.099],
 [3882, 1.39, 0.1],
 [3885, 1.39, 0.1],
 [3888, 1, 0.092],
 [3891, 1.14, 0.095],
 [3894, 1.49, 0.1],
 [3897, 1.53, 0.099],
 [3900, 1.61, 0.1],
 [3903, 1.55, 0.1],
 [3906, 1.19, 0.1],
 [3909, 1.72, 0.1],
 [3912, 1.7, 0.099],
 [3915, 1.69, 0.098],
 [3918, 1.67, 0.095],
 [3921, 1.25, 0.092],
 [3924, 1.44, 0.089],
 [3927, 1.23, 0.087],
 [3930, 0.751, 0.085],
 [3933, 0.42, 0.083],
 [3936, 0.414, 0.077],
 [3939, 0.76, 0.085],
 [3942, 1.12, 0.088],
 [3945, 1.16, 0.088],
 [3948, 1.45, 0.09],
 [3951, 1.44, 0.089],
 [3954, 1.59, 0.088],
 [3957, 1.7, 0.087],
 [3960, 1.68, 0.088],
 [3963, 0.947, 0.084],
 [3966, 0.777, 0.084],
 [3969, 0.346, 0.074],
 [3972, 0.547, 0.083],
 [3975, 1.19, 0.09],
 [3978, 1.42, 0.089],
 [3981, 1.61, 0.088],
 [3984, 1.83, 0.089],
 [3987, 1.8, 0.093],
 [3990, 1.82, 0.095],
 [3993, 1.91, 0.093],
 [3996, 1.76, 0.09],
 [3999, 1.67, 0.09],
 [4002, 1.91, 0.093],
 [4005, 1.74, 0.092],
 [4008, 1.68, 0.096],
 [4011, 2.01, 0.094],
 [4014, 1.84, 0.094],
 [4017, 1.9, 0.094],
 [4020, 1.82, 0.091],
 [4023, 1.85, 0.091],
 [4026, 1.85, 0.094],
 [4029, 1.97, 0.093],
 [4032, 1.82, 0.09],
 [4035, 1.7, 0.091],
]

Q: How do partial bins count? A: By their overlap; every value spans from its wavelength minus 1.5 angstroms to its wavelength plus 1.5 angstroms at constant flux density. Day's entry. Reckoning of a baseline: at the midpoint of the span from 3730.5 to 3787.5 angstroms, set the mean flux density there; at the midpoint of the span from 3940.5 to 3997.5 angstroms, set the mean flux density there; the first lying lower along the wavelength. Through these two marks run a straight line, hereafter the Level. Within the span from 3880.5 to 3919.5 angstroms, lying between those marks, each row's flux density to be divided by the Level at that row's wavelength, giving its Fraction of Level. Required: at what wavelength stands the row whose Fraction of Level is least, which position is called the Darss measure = 3888 angstroms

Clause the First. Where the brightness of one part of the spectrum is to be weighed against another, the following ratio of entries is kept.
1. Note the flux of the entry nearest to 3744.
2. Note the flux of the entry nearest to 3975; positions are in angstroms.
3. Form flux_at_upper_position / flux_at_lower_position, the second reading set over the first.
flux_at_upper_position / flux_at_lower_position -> 0.86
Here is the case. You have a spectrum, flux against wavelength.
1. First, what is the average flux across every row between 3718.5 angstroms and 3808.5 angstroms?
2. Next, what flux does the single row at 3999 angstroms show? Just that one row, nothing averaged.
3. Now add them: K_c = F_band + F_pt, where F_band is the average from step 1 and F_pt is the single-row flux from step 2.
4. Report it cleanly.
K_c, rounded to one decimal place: 3.0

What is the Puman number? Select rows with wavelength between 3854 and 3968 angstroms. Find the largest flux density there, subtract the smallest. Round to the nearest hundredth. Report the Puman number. 1.31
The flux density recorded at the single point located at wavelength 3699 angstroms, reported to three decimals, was 1.650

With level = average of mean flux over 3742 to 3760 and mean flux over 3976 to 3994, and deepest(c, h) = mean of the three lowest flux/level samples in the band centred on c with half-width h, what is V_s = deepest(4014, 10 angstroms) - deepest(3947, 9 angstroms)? 0.5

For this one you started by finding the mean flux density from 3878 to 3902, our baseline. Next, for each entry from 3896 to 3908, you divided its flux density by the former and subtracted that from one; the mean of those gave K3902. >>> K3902 -0.08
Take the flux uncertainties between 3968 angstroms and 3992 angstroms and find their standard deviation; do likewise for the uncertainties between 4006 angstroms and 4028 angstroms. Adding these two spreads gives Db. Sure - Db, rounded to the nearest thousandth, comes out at 0.008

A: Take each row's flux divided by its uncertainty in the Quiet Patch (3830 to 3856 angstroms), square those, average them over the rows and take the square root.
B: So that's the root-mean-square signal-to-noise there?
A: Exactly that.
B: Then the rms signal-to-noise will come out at 12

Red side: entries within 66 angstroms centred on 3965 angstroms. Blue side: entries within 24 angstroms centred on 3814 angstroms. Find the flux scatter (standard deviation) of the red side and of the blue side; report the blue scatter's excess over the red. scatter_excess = -0.31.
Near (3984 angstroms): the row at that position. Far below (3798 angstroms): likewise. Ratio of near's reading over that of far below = 2.04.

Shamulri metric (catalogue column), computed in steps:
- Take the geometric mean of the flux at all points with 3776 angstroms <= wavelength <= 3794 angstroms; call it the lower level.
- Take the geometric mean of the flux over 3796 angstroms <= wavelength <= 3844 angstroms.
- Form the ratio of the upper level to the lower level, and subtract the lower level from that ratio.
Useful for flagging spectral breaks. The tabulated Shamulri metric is -1.0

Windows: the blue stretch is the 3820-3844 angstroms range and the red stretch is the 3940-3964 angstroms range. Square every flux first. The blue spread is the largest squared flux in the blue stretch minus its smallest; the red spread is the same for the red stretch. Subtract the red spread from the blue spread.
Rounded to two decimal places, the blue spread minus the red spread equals -0.67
